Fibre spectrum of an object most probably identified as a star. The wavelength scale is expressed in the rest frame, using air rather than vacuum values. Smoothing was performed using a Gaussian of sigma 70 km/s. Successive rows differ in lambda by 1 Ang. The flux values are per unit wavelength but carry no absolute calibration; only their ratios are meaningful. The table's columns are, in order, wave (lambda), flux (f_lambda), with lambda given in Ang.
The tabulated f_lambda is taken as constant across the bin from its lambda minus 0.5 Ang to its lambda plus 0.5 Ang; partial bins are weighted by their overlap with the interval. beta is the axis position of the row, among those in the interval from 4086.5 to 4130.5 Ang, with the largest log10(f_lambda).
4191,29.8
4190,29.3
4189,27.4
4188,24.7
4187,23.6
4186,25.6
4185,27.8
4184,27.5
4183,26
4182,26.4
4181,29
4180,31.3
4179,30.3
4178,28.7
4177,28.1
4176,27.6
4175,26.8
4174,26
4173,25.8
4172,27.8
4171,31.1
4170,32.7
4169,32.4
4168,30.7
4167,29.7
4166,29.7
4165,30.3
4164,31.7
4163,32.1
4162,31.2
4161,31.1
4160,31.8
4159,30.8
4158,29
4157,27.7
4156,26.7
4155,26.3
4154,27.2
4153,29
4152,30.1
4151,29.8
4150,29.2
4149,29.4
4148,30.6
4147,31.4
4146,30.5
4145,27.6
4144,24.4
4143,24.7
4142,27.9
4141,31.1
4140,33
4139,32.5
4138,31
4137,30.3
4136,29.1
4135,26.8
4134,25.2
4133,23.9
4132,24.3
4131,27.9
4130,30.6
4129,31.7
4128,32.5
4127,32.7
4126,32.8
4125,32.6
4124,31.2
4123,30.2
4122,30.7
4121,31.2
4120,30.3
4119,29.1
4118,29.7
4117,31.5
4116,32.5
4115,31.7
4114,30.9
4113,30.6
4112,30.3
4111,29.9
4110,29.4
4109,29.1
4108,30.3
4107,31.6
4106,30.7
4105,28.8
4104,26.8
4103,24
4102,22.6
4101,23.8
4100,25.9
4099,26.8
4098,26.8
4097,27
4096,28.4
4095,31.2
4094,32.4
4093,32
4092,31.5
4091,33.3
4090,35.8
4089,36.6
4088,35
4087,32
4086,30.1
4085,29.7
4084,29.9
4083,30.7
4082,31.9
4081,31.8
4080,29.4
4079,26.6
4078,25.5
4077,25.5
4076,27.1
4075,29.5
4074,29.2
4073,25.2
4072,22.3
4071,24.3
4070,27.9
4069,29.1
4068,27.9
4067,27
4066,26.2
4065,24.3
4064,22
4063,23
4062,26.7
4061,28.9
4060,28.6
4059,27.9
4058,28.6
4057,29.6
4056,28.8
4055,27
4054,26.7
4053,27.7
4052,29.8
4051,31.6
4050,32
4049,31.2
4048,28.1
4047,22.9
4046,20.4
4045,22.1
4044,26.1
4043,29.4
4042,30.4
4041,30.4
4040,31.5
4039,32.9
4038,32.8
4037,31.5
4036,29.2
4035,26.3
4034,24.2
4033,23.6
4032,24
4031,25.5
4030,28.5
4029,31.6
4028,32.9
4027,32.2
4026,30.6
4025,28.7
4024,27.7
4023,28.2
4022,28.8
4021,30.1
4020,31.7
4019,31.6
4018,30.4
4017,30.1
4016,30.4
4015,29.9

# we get 4089 Ang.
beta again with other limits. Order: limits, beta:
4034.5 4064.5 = 4039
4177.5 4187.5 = 4180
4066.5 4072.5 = 4069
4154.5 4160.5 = 4160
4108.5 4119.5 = 4116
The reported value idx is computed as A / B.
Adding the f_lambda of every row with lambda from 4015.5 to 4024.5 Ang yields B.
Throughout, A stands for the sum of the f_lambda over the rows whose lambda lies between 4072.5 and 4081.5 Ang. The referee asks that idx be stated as 0.93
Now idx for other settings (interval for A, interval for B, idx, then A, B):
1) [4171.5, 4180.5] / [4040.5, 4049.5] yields 1.05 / 252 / 241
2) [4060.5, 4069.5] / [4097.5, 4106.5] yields 1.00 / 235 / 236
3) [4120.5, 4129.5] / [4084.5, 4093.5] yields 0.96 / 286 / 296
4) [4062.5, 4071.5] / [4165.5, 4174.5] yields 0.87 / 232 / 266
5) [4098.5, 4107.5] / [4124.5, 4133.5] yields 0.90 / 241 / 269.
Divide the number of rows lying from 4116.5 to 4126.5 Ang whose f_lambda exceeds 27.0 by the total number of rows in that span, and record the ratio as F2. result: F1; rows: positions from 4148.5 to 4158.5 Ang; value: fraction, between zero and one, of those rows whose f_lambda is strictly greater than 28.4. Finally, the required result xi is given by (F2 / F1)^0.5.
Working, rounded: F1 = 0.60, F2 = 1.00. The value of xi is 1.29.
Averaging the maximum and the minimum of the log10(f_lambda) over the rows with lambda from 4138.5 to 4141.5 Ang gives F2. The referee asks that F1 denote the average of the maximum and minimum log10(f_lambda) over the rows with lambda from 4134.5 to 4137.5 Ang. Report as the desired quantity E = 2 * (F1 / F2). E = 1.93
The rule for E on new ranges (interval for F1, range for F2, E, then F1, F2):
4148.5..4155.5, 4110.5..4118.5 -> 1.94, 1.45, 1.49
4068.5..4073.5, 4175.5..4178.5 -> 1.94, 1.41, 1.45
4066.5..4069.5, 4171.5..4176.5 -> 2.03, 1.45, 1.43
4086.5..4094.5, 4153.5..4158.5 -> 2.12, 1.53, 1.44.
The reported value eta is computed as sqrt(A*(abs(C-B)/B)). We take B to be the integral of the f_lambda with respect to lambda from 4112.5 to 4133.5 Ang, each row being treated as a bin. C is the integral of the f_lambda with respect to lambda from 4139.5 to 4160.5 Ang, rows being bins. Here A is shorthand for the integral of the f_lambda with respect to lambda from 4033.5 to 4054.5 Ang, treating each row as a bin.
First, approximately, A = 597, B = 639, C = 608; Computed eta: 5.3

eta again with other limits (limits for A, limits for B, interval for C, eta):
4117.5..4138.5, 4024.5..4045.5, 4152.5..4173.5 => 4.6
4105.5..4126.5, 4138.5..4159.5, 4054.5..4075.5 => 6.9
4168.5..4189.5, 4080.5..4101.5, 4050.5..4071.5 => 7.9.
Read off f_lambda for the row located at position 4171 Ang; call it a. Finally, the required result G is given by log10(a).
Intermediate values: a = 31.1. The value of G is 1.49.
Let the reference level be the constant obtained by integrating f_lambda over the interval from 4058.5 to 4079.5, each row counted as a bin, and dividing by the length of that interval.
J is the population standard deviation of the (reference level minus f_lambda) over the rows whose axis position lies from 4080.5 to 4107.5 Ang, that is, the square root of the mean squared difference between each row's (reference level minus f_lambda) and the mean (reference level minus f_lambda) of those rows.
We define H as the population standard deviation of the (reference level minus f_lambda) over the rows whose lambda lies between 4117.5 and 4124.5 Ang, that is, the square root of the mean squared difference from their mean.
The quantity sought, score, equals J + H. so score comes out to 4.2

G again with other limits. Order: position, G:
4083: 1.49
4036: 1.47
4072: 1.35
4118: 1.47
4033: 1.37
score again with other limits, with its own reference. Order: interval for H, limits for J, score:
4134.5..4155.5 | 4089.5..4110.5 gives 5.6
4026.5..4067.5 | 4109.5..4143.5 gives 5.8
